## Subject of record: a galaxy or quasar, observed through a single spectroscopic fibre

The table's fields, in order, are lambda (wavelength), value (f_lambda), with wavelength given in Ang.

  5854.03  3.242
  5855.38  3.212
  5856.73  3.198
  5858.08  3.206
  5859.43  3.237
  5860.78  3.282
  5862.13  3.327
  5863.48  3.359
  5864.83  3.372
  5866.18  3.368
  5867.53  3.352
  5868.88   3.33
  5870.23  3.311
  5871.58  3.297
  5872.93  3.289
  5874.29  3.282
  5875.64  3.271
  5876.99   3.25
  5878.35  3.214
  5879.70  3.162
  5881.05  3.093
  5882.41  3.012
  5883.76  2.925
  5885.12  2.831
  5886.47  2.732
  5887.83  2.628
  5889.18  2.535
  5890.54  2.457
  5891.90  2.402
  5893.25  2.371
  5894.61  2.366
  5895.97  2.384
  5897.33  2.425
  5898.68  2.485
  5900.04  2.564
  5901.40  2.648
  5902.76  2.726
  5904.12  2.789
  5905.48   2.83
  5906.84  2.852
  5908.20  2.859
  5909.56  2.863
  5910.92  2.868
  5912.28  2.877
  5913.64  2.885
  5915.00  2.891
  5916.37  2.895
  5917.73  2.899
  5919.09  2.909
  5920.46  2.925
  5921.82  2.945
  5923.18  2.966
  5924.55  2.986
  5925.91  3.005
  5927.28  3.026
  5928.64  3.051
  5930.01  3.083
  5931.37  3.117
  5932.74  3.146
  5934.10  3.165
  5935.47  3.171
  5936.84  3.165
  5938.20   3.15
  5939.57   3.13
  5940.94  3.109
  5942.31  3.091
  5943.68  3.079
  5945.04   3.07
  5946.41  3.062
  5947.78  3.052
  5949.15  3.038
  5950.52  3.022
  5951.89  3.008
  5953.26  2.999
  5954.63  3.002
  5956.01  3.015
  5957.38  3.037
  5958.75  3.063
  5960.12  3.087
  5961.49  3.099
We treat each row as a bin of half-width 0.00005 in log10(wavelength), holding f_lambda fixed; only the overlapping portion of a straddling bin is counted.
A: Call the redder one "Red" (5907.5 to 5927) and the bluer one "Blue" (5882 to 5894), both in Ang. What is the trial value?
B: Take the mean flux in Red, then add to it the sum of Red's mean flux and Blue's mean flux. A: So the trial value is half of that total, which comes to 4.24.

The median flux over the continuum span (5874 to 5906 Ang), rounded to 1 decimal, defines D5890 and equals 2.7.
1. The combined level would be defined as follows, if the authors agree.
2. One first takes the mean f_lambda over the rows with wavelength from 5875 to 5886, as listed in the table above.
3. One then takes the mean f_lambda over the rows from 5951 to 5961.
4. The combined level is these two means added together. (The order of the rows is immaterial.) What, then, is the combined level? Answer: 6.12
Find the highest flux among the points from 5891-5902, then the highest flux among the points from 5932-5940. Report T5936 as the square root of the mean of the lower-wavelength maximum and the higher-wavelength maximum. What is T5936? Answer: 1.71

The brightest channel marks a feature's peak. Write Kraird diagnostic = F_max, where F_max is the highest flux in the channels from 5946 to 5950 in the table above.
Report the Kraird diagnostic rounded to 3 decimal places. 3.062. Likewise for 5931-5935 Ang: 3.165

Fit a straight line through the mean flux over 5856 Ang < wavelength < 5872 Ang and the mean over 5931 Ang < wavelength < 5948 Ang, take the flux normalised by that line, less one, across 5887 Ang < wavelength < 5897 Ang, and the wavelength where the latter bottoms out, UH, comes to 5894.61 Ang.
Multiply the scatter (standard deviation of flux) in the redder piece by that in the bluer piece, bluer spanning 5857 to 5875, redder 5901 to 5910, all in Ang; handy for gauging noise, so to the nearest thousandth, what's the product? 0.004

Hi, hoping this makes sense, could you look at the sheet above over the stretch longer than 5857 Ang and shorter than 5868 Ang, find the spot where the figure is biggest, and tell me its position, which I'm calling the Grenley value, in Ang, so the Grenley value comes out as 5864.83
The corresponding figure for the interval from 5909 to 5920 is 5919.09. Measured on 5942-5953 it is 5942.31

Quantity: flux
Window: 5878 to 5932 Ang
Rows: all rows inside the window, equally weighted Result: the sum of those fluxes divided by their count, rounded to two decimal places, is 2.81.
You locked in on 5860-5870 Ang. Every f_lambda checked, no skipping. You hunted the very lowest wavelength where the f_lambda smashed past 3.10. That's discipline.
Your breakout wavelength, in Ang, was 5860.78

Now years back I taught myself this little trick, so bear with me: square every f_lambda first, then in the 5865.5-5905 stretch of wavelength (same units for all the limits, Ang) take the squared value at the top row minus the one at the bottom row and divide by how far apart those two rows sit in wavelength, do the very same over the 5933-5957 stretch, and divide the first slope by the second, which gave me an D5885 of 2.2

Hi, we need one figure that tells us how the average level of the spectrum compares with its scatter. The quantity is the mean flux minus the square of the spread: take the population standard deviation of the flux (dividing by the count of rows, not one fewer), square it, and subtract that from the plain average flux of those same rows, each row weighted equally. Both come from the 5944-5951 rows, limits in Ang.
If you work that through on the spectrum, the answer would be 3.05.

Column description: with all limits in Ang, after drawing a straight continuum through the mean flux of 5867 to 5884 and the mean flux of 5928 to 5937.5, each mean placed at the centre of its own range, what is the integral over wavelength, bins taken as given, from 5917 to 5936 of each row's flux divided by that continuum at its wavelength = 18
